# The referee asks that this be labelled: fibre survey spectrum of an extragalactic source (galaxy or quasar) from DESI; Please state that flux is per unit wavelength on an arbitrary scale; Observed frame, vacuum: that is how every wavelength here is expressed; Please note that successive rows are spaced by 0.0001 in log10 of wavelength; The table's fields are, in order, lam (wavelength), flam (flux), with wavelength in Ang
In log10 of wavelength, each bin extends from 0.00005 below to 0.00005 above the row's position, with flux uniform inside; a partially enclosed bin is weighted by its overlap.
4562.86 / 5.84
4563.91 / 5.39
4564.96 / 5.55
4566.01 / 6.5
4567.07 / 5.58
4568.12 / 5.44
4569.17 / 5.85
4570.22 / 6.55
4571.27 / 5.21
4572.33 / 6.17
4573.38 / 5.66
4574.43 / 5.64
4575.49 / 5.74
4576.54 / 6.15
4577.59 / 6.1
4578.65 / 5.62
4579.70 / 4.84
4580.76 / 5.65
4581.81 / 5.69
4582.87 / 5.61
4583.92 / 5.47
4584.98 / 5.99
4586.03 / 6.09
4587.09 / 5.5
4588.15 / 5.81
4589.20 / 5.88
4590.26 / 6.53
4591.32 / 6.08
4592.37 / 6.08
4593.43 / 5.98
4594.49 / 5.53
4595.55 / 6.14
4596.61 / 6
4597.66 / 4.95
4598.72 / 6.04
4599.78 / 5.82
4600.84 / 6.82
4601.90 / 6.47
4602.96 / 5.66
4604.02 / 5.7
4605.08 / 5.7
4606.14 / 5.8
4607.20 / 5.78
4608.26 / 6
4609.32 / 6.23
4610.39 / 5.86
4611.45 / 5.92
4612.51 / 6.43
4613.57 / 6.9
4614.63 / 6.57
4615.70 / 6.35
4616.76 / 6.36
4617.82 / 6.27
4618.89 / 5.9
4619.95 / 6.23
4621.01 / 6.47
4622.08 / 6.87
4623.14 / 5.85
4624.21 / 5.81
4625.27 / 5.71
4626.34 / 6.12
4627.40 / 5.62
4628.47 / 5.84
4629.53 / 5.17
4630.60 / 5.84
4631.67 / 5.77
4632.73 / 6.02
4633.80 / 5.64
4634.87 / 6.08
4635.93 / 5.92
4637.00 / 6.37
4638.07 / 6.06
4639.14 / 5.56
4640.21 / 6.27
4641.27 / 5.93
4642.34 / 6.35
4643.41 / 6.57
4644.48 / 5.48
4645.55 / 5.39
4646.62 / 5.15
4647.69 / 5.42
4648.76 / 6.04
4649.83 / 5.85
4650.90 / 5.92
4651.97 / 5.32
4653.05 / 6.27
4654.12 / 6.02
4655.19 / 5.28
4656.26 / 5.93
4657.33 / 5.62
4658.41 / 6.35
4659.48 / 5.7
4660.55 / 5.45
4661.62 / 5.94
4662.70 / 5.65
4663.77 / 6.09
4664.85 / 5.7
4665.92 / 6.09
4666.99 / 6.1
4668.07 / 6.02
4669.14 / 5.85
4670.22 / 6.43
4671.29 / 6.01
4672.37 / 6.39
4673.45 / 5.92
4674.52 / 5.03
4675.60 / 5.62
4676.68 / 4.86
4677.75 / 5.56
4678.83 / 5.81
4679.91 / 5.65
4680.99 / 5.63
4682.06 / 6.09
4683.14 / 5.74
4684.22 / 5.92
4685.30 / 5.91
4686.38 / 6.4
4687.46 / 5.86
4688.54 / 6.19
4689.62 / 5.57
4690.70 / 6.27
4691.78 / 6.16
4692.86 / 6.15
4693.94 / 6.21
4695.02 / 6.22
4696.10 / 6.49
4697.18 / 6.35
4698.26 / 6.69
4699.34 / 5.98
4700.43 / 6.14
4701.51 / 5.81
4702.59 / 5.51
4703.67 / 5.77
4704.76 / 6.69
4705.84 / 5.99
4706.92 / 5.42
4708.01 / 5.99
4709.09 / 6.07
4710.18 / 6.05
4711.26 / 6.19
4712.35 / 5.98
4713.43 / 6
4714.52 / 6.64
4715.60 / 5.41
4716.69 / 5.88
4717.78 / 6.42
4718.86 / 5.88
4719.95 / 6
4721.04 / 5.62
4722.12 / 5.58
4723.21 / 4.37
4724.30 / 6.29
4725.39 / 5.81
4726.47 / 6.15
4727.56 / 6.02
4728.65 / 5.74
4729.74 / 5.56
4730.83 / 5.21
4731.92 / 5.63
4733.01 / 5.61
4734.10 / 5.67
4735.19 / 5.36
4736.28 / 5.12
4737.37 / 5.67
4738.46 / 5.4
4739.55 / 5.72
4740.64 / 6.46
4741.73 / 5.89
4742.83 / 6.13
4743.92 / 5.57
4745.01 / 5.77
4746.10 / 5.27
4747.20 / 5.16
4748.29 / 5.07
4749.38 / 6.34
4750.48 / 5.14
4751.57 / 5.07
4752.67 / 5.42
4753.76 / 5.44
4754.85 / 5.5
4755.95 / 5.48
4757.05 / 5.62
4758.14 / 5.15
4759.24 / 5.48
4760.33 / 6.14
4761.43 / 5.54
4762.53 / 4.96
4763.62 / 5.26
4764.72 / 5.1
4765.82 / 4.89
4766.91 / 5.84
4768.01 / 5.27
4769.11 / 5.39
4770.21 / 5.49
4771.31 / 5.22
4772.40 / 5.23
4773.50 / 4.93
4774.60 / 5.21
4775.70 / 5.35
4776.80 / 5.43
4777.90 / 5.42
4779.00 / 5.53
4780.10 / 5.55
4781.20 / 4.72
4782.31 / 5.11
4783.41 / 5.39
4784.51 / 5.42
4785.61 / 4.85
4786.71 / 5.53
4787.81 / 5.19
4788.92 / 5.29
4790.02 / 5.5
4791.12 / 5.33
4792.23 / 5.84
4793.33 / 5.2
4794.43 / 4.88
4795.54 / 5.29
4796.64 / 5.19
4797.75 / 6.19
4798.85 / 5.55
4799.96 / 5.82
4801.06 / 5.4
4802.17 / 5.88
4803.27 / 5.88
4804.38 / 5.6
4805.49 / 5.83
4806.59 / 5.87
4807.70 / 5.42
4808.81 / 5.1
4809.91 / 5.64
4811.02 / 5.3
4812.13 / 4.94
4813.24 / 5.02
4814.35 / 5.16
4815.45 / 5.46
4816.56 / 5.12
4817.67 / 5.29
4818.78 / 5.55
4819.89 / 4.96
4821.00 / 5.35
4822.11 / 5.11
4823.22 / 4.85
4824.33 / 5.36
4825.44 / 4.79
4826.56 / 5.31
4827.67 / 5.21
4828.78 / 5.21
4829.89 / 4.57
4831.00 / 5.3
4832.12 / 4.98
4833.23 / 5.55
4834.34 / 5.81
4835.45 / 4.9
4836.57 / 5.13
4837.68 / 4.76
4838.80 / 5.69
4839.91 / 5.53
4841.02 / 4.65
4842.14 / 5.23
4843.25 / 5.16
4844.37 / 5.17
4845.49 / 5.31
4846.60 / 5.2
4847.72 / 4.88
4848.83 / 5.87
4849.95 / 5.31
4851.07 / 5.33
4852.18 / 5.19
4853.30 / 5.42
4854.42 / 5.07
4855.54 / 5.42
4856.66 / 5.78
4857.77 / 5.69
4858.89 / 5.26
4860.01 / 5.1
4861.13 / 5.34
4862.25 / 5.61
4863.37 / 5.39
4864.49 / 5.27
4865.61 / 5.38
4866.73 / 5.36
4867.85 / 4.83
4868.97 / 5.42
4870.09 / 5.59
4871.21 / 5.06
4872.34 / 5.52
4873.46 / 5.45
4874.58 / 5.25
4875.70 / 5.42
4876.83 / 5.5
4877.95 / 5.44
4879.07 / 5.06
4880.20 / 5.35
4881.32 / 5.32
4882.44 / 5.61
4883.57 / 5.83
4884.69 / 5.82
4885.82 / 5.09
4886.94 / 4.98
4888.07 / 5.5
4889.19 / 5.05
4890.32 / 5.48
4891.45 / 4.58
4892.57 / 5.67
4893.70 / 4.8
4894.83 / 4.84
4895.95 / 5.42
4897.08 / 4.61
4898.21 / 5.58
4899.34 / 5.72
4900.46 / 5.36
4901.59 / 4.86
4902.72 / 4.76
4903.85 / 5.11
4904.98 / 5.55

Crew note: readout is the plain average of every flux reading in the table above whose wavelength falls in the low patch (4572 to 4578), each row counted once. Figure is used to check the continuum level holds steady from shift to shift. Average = 5.9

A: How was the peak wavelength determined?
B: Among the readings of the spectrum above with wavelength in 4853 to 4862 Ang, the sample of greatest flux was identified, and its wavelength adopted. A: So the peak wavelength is 4856.66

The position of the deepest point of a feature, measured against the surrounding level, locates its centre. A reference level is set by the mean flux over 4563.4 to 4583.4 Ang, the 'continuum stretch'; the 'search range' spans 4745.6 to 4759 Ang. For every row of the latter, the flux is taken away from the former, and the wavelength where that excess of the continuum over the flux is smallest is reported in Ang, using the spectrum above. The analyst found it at 4749.38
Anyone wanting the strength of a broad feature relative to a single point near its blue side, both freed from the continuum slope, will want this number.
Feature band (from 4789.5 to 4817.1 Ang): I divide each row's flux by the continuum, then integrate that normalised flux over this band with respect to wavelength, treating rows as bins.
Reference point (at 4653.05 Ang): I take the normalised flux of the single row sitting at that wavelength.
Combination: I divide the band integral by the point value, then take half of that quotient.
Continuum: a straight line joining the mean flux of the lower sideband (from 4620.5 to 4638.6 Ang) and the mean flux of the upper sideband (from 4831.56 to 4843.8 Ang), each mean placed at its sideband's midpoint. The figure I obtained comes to 13.2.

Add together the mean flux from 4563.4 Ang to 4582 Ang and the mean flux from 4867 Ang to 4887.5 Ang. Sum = 11.1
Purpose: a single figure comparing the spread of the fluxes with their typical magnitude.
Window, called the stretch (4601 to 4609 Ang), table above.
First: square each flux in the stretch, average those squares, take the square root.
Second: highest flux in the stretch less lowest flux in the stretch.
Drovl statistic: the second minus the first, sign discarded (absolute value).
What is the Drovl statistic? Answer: 5.1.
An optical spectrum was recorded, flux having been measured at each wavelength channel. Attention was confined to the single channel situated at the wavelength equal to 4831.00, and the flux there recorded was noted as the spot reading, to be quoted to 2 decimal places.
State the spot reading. 5.30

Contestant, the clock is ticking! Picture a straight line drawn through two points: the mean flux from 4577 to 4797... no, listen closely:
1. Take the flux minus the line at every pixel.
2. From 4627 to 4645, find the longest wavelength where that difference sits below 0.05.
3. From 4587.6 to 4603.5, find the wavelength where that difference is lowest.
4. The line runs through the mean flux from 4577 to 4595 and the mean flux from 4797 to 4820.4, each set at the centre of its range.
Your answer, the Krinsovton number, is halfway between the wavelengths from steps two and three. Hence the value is 4621.1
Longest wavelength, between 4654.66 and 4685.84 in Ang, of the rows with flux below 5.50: 4676.68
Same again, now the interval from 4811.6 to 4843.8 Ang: 4843.25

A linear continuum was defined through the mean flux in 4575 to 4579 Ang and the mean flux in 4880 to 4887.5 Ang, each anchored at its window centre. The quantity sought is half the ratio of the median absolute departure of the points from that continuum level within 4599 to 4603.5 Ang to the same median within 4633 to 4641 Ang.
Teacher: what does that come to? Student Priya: 0.80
